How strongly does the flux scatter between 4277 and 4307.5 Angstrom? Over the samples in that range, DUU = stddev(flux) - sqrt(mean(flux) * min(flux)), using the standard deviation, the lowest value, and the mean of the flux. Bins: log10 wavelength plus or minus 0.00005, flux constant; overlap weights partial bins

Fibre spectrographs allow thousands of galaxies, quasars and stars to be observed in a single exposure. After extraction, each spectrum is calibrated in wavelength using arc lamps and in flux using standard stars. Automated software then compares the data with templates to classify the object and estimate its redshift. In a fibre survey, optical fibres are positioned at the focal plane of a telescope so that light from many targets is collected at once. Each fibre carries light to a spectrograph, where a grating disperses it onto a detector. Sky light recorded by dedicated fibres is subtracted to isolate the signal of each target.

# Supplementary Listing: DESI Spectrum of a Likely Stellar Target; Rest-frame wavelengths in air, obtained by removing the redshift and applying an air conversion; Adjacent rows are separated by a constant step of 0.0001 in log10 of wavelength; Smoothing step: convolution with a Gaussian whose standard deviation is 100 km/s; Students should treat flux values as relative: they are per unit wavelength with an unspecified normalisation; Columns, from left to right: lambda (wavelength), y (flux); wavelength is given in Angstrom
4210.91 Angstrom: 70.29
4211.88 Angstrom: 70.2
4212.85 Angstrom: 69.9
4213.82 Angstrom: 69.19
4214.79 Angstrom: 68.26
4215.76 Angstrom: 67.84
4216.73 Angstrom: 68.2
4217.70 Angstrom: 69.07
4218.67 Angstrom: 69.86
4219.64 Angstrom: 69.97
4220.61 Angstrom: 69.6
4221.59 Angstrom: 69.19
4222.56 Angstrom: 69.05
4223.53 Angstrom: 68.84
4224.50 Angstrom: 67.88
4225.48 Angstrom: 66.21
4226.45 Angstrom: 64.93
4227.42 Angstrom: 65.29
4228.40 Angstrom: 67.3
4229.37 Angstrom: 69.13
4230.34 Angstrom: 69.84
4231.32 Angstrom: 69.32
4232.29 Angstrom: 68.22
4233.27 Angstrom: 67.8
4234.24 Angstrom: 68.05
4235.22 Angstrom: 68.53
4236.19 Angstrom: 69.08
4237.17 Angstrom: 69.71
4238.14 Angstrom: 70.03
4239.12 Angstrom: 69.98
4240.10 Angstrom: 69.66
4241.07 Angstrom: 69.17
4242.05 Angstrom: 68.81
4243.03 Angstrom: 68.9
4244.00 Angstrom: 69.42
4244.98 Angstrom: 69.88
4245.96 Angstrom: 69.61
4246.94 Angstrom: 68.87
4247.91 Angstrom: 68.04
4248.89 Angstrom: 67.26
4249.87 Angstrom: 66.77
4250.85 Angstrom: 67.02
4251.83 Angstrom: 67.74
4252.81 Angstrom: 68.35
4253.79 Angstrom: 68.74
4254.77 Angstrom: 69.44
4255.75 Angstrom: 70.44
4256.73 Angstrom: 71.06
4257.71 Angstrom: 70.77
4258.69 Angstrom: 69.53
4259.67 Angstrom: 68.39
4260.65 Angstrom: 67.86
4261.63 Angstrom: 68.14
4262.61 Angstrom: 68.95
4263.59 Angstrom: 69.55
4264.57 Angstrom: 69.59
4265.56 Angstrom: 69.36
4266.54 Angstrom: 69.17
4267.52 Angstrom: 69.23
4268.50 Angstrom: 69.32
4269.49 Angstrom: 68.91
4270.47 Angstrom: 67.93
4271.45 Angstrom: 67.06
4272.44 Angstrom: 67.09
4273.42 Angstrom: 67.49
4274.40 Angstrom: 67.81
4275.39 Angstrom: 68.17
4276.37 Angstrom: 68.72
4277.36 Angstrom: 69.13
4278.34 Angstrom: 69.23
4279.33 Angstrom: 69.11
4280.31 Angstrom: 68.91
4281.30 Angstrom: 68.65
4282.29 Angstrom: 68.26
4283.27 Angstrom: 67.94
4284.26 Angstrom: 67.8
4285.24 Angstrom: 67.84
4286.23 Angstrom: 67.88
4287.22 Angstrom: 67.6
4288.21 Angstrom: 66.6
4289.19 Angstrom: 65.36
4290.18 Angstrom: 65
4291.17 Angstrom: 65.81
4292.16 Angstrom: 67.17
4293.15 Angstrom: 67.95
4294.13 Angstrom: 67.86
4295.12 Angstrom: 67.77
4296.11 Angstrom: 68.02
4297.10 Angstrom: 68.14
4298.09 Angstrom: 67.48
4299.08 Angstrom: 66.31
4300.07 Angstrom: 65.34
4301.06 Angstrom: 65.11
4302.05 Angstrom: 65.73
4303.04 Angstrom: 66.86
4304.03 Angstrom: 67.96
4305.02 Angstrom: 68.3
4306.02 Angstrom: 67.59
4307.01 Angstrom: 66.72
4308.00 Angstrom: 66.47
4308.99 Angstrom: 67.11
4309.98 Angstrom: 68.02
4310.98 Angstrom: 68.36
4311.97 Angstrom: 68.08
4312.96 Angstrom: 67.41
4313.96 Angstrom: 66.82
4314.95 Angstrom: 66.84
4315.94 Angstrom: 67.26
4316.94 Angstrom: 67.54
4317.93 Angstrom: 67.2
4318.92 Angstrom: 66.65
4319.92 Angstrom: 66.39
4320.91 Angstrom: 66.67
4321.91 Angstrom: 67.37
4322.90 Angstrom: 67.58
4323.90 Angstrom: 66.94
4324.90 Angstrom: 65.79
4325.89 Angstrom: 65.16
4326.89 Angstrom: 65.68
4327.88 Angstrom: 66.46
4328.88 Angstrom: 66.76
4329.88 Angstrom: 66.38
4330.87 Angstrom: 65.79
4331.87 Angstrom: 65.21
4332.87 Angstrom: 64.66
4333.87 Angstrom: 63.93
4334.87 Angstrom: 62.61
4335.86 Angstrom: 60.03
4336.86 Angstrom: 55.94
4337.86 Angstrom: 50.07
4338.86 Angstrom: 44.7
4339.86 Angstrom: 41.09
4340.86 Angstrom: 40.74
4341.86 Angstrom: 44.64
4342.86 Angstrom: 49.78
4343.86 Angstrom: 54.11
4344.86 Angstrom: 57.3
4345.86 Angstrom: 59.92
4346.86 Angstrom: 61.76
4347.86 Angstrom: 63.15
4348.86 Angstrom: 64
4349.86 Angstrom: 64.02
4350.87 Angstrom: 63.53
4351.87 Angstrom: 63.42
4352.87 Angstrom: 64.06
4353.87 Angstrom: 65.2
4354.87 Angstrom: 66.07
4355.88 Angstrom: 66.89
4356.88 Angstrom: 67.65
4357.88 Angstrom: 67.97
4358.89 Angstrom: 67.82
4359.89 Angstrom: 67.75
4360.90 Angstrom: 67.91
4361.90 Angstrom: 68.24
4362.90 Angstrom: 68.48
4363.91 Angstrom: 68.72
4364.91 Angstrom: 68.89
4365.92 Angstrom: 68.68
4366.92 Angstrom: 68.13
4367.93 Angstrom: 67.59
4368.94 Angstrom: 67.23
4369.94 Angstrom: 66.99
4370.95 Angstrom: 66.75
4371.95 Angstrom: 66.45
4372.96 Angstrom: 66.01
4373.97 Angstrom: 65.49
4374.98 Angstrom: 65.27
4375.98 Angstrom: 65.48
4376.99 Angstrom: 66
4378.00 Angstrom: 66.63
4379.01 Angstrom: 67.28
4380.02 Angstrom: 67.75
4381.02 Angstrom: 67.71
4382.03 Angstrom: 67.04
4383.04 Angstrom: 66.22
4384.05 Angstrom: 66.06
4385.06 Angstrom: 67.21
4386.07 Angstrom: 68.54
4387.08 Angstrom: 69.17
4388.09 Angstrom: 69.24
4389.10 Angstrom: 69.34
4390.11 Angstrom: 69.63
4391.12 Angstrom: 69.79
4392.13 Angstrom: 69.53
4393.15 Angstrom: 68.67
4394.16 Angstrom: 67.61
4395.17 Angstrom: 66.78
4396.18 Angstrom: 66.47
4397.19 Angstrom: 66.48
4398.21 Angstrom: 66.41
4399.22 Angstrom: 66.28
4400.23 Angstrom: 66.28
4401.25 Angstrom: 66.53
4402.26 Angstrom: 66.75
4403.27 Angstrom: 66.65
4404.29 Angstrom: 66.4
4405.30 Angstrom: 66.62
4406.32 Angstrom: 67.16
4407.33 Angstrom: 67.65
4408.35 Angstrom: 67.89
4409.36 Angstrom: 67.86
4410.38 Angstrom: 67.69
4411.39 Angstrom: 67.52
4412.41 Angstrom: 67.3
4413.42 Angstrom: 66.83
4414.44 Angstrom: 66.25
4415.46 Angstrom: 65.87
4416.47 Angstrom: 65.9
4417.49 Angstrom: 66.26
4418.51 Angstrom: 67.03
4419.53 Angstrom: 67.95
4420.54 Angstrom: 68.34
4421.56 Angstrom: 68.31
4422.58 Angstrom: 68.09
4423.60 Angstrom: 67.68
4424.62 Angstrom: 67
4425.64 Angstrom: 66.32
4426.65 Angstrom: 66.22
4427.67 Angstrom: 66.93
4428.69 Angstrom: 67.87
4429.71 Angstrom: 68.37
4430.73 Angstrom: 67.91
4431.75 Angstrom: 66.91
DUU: -65.0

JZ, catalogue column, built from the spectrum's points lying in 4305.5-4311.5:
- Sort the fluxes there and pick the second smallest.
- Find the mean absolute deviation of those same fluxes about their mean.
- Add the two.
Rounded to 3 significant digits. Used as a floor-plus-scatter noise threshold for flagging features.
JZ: 67.3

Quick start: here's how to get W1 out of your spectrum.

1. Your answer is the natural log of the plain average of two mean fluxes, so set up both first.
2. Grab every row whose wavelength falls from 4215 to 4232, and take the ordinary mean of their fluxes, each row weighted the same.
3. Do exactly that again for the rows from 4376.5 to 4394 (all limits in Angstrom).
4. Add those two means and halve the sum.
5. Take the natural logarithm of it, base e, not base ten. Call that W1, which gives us 4.22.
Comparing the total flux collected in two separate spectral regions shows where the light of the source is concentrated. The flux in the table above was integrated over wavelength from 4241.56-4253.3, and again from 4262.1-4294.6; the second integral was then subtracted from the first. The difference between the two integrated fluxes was -1410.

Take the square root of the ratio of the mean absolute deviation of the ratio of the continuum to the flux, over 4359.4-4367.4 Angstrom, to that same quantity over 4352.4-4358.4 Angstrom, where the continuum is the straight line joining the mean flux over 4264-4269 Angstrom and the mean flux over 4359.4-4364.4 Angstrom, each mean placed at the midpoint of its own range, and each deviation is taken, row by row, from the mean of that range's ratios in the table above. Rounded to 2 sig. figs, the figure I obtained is 0.52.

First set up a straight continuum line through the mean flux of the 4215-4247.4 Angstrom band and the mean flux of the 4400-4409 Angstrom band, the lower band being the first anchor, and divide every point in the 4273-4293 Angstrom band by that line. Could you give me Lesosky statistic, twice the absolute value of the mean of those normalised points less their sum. 37.8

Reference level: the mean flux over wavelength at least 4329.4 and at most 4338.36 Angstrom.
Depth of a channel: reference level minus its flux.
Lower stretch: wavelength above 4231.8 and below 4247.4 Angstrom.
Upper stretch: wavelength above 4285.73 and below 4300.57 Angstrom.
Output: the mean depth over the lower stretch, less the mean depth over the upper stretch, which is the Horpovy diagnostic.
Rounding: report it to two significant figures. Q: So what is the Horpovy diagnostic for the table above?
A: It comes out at -2.2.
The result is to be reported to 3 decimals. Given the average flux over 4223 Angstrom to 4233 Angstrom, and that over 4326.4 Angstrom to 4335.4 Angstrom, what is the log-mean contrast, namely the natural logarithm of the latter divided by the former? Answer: -0.036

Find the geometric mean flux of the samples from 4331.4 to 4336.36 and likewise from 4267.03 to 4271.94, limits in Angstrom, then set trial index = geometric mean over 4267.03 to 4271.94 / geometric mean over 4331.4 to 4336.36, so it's 1.08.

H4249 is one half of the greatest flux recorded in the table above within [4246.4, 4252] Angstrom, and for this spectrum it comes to 34.4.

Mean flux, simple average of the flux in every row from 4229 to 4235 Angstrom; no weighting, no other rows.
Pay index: 68.7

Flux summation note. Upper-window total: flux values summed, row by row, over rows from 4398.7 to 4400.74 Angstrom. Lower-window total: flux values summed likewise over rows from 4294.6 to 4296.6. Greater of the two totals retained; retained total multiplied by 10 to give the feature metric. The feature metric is 1358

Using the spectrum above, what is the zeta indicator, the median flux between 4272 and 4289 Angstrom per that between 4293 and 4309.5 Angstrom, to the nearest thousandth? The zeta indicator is 1.007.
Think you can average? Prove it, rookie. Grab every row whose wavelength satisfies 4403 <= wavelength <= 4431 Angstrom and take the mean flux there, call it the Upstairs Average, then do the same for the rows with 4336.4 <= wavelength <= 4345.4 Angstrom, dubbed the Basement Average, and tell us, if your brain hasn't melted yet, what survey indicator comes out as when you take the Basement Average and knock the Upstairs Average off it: -19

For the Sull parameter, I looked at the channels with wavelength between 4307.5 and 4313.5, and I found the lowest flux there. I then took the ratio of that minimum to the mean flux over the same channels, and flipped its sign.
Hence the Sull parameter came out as -0.984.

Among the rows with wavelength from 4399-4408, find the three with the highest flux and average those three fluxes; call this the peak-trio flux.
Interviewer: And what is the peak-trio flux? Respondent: 67.2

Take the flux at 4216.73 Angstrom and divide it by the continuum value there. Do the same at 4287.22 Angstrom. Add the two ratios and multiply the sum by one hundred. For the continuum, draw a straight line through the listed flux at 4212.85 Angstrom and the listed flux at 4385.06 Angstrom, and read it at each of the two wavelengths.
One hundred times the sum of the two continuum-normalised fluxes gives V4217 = 196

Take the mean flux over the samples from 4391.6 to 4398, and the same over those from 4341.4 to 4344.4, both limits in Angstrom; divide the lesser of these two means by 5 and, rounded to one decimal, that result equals 9.9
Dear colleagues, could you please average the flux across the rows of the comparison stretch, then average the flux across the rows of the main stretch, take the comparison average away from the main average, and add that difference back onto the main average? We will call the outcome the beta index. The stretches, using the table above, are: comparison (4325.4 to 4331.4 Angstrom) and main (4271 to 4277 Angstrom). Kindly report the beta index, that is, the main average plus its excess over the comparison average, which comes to 69.4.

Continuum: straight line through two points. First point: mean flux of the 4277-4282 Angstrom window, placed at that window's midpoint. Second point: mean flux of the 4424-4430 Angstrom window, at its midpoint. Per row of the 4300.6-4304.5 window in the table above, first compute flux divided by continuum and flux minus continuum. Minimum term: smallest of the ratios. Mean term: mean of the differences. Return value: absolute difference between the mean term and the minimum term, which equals 3.2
